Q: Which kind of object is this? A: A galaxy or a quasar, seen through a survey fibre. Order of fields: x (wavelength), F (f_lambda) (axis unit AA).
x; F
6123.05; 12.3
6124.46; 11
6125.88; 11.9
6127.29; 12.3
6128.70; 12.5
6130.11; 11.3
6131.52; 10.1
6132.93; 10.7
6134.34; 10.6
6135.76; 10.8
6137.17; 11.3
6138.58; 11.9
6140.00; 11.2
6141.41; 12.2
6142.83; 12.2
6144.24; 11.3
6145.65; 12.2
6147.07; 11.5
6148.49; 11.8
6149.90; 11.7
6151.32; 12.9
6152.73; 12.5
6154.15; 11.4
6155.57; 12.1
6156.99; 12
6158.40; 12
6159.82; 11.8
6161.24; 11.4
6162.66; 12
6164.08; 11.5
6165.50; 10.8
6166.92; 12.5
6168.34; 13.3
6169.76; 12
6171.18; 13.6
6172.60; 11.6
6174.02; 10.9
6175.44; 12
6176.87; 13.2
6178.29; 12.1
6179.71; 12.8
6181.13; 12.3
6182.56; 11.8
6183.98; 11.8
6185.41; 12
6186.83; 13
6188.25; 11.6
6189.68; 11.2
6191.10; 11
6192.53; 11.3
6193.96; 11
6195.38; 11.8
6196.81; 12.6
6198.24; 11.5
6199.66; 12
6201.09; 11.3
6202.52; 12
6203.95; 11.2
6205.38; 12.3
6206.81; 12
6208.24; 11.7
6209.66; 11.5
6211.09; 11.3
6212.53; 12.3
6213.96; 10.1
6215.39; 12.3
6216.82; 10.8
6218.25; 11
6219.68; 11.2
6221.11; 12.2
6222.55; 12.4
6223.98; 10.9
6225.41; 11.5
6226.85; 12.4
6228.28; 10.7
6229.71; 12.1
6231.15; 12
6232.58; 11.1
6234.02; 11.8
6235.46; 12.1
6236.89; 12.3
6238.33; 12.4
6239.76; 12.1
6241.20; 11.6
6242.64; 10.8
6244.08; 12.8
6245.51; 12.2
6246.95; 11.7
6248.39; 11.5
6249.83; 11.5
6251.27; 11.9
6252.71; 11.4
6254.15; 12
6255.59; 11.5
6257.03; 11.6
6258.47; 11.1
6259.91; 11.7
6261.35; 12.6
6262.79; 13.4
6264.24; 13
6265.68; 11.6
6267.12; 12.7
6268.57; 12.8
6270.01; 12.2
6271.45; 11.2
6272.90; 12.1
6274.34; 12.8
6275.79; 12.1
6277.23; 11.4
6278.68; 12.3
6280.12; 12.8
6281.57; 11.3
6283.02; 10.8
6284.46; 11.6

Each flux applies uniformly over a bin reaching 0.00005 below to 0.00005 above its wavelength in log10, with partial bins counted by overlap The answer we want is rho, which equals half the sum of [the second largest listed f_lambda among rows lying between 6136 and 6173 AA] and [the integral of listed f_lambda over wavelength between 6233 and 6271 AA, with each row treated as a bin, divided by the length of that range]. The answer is 12.65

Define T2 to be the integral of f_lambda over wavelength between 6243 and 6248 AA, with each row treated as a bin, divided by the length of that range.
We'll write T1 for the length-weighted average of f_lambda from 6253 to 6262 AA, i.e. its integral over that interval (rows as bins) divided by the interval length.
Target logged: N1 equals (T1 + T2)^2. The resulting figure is 567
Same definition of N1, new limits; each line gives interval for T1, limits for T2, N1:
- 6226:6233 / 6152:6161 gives 558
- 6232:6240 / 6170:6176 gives 576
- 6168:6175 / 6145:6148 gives 577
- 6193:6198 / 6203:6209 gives 555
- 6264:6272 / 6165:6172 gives 611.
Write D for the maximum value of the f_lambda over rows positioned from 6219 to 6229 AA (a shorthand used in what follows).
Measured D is 12.4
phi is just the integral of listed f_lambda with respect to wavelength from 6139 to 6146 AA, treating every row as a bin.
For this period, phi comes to 82.6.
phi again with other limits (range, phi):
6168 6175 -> 85.6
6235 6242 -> 84.6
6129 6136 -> 75.6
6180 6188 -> 97.5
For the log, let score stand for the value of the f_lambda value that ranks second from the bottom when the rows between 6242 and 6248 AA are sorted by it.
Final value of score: 11.7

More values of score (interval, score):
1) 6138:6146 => 11.3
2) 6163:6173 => 11.5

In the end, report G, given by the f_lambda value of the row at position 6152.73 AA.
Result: 12.5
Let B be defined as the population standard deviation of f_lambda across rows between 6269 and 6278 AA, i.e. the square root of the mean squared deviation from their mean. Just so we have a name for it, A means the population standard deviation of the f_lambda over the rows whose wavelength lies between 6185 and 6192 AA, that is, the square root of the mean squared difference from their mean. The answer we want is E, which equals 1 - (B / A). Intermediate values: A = 0.71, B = 0.53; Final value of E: 0.25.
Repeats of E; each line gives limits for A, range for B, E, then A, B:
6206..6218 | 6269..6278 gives 0.25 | 0.71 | 0.53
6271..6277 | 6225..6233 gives -0.05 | 0.57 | 0.59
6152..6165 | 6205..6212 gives -0.03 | 0.35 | 0.36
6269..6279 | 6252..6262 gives 0.12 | 0.51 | 0.45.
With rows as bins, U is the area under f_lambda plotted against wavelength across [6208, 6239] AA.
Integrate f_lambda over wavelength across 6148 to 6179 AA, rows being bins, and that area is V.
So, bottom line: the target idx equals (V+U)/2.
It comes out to 367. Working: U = 361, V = 374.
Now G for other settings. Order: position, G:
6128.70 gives 12.5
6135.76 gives 10.8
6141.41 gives 12.2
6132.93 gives 10.7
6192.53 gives 11.3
